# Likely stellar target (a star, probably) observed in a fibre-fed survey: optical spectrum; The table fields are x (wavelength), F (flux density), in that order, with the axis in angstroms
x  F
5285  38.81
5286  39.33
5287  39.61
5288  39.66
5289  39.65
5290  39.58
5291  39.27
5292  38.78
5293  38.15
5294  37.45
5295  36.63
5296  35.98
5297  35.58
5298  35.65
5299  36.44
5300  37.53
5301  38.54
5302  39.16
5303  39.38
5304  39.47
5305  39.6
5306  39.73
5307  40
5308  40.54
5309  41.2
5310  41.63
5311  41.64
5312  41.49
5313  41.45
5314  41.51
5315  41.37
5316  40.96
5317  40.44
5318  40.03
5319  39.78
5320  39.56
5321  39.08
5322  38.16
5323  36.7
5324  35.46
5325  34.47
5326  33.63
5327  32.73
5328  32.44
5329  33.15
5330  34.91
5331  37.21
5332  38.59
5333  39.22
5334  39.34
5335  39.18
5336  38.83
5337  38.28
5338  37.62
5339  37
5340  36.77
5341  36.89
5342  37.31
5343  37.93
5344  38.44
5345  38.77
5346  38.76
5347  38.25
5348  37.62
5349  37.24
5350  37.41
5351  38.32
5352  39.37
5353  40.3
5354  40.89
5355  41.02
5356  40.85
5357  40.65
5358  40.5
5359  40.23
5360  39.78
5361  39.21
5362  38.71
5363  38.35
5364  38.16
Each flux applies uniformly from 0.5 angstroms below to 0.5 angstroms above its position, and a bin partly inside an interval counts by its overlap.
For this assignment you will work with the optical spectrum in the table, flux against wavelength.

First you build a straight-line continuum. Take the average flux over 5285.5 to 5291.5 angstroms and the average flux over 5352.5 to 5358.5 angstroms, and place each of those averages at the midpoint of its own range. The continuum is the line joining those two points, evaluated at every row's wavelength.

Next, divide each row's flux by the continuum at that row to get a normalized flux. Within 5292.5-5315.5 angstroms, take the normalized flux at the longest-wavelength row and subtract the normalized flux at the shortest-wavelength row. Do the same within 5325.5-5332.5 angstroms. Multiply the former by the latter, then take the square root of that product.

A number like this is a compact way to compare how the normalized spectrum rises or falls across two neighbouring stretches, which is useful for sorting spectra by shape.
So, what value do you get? 0.093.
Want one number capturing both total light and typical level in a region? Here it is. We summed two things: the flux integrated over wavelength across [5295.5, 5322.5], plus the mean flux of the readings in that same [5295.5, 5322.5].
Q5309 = 1105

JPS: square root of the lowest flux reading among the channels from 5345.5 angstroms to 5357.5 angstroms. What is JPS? 6.10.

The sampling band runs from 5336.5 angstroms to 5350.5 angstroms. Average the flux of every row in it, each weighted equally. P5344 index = 37.7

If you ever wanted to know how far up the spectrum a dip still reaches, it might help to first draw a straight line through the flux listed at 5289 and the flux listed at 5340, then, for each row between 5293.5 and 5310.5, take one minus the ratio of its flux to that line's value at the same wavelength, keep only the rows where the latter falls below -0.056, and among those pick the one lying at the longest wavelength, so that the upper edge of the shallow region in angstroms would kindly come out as 5310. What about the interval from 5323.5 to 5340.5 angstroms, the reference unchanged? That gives 5335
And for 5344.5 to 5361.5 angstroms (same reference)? 5361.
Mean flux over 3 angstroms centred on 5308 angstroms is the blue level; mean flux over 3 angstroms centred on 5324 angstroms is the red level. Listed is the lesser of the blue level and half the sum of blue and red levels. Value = 38.1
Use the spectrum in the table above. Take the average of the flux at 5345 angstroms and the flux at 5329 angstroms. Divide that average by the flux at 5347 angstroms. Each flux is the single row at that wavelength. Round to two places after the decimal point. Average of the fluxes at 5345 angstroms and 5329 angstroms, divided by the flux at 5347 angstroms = 0.94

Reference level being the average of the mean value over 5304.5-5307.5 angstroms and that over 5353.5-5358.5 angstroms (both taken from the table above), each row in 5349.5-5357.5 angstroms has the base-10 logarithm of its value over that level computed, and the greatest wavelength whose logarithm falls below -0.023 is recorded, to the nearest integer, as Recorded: 5350 angstroms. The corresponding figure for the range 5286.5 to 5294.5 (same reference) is 5294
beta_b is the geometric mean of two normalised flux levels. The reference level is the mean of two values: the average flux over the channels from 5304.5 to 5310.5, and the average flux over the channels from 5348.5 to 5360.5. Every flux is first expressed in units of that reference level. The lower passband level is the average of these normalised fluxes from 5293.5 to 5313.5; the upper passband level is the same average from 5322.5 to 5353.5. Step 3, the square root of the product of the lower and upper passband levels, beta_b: 0.95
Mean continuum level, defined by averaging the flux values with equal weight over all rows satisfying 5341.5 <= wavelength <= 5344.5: 38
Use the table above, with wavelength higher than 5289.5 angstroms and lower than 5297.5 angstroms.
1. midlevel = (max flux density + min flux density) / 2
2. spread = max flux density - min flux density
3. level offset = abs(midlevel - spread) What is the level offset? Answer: 33.6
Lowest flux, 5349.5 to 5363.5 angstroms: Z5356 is 37.41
